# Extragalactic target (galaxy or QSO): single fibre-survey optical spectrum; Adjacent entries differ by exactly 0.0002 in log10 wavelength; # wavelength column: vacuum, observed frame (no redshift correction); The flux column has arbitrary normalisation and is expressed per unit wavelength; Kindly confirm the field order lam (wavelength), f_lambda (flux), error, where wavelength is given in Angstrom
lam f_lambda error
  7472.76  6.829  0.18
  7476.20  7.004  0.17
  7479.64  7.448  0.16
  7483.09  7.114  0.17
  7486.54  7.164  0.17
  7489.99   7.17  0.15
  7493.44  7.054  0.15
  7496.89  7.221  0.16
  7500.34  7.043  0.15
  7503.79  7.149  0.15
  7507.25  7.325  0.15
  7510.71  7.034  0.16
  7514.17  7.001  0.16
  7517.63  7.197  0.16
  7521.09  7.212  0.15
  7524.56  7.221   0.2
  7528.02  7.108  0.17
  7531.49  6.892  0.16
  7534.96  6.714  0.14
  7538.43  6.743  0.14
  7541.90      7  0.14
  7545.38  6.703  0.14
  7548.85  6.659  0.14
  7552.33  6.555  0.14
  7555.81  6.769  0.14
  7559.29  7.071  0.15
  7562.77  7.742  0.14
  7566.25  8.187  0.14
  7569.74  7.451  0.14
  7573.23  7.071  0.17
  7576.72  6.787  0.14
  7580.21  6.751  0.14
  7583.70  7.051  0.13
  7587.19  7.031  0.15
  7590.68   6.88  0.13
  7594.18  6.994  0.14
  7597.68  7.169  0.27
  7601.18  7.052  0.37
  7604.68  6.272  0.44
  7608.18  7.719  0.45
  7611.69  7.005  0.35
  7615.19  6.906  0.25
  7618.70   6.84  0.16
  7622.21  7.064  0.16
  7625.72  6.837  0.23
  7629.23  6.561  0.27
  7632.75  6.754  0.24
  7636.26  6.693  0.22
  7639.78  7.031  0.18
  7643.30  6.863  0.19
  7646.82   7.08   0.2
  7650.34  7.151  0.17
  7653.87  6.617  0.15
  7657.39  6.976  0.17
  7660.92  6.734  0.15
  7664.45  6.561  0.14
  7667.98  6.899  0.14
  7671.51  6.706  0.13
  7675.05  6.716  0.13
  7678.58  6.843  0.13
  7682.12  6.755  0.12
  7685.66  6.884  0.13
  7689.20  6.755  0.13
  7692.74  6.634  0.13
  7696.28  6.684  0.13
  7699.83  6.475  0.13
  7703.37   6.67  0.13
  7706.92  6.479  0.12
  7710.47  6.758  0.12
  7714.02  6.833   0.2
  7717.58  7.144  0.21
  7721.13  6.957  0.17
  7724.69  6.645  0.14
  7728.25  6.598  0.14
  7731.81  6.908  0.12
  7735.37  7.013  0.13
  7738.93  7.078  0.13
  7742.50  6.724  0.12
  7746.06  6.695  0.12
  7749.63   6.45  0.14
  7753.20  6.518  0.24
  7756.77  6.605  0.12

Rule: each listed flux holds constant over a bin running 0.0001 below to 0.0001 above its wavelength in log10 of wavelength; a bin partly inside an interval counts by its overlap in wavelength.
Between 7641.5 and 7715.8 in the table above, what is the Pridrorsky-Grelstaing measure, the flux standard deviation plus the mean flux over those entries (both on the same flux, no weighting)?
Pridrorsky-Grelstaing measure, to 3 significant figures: 6.94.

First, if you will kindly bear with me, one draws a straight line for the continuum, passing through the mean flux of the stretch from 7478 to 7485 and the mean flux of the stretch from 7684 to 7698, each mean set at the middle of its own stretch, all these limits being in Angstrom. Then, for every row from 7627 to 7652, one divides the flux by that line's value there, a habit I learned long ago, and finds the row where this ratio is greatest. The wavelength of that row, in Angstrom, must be 7650.34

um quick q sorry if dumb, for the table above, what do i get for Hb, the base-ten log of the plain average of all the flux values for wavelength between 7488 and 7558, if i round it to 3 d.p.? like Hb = 0.844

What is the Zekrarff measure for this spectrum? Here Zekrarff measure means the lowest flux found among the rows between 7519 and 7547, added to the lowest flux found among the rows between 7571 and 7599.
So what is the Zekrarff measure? 13.5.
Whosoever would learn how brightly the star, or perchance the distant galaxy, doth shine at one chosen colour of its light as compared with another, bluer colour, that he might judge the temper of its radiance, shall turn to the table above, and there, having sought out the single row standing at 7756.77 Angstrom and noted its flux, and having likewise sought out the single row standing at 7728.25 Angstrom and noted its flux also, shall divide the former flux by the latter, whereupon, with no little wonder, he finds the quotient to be 1.00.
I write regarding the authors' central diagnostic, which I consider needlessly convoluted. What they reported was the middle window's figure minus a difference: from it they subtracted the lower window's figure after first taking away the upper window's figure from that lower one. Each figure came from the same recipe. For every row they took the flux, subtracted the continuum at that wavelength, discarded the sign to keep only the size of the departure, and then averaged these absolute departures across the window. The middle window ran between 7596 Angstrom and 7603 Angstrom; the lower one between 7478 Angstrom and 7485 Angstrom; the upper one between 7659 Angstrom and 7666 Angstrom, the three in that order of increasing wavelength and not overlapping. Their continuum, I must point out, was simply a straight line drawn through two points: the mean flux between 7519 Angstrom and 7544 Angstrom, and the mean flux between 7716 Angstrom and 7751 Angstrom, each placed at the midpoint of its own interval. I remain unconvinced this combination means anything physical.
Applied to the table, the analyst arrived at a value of 0.16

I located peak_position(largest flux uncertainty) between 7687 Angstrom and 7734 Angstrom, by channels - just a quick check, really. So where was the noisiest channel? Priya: 7717.58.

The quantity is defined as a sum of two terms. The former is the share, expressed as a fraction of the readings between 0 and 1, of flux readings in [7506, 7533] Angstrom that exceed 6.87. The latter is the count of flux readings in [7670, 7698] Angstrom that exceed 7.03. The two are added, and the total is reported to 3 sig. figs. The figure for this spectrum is 1.00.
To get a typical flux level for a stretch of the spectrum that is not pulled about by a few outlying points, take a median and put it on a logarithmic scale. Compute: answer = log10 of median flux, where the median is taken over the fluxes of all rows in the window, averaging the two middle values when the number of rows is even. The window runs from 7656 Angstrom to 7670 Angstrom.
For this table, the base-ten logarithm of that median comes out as 0.834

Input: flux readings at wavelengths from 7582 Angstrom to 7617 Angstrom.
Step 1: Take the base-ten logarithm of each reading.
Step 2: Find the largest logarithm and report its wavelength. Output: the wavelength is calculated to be 7608.18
